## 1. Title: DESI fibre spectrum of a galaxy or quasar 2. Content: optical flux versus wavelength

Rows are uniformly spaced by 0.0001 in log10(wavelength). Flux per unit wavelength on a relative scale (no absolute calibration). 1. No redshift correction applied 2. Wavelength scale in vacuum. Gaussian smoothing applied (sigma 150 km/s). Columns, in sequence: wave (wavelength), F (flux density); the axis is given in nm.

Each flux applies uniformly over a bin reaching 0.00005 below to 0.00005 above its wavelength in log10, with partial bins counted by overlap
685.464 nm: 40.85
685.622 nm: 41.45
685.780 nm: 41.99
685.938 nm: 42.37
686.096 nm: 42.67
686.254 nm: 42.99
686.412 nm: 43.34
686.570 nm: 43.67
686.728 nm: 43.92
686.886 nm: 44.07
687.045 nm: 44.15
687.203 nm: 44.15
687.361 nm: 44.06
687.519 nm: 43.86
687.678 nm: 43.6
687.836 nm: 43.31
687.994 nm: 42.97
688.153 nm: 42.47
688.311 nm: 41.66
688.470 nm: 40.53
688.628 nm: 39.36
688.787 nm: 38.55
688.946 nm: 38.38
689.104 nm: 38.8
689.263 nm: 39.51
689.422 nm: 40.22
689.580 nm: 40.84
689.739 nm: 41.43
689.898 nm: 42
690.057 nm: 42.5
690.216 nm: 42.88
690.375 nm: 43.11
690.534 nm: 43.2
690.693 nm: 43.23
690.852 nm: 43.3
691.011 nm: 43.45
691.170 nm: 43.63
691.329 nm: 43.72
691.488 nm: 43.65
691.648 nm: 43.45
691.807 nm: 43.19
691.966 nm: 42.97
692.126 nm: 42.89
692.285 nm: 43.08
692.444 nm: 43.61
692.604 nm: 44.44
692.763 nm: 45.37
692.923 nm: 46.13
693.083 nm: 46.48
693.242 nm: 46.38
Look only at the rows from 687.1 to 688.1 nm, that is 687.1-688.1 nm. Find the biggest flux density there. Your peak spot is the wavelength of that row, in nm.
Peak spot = 687.203 nm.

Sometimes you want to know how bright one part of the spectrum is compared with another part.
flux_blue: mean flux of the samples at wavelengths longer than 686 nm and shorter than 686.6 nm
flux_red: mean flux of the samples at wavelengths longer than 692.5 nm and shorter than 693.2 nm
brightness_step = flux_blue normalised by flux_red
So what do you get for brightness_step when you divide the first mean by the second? 0.95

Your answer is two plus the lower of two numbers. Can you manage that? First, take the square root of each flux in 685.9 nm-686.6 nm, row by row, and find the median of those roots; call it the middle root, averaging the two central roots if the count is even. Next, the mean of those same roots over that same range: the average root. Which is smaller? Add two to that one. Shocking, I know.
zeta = 8.56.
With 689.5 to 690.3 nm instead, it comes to 8.48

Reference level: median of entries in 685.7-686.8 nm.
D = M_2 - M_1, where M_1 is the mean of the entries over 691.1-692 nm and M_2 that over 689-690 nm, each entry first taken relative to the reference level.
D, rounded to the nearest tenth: -3.0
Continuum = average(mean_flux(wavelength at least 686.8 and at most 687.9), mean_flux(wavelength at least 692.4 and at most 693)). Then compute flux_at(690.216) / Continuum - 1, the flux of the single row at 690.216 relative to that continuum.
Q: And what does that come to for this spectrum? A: -0.034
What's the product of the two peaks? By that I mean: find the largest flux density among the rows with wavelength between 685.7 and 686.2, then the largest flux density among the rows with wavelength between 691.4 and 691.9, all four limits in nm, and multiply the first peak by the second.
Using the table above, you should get 1863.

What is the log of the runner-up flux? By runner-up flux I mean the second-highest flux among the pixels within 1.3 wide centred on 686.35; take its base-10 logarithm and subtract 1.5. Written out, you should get 0.143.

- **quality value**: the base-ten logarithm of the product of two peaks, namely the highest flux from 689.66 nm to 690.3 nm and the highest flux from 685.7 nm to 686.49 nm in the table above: 3.27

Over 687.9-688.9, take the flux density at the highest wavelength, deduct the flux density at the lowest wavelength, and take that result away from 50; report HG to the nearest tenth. 54.4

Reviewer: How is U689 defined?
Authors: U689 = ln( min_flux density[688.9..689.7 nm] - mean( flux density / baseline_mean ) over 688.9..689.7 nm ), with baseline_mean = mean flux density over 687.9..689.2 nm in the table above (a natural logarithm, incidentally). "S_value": 3.62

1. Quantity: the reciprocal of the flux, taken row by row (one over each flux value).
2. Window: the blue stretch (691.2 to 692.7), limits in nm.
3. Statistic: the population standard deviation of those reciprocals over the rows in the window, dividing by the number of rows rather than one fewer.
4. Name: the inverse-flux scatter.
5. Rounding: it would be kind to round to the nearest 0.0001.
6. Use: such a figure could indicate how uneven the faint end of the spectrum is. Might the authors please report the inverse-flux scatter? 0.0002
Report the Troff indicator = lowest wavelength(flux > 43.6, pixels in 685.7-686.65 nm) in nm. 686.570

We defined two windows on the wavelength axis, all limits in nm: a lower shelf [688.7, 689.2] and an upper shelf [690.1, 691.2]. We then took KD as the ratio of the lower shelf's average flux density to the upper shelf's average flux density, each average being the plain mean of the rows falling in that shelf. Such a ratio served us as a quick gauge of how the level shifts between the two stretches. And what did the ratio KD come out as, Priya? 0.89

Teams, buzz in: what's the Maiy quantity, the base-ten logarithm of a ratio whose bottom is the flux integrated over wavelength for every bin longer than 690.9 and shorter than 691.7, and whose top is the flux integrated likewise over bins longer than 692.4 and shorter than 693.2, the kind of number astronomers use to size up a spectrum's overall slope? 0.017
